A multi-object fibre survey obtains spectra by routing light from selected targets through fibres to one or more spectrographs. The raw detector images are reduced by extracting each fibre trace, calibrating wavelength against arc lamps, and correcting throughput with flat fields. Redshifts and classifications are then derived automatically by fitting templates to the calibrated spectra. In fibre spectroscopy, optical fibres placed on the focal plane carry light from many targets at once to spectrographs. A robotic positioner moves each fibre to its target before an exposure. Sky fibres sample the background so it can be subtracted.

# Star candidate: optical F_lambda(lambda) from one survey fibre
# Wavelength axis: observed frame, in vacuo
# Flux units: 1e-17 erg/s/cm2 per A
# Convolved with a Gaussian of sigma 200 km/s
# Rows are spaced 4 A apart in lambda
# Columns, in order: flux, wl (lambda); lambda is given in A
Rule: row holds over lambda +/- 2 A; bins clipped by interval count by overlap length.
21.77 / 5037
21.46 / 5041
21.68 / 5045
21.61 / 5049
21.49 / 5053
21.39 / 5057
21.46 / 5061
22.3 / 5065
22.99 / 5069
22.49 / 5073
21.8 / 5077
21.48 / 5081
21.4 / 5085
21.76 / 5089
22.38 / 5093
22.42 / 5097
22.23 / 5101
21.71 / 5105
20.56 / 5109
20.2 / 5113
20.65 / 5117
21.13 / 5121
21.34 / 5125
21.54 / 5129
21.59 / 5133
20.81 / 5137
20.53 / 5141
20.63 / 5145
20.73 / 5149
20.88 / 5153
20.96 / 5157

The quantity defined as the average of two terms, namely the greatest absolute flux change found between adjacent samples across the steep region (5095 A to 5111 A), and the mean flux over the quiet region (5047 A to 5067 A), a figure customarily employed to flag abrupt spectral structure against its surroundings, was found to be 11.4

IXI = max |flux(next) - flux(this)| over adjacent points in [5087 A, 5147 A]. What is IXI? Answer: 1.15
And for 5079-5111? 1.15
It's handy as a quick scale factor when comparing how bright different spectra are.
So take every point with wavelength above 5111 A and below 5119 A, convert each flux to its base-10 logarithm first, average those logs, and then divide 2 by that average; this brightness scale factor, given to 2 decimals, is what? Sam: 1.53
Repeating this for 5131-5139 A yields 1.51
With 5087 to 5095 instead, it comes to 1.49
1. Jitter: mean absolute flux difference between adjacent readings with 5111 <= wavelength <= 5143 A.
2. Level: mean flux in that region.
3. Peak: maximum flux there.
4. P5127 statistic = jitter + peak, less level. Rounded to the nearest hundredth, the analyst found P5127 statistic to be 0.97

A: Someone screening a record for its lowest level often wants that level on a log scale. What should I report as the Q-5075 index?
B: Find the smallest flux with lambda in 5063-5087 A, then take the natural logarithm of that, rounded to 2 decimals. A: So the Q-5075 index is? 3.06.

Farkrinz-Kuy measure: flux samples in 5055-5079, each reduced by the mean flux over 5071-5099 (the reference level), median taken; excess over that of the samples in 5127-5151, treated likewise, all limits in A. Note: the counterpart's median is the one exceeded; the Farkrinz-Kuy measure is 1.28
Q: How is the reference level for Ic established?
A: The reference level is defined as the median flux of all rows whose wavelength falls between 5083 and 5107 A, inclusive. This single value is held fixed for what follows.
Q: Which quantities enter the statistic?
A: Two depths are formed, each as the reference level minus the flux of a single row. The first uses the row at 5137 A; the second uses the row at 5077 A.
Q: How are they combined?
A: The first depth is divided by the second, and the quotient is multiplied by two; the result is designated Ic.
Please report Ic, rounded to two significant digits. 12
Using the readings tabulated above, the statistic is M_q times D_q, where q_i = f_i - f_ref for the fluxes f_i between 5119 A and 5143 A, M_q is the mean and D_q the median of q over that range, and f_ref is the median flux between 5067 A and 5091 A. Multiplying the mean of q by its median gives 0.34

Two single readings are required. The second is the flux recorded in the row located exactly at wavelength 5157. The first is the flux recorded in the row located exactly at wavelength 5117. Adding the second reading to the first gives 41.6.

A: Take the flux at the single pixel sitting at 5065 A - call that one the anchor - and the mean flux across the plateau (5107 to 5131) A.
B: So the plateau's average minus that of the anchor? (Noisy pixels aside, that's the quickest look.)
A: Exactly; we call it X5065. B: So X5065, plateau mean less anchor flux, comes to -1.4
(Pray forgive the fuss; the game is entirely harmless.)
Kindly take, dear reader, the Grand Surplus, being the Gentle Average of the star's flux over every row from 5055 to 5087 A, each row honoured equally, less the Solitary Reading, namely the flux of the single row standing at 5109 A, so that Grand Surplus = 1.4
